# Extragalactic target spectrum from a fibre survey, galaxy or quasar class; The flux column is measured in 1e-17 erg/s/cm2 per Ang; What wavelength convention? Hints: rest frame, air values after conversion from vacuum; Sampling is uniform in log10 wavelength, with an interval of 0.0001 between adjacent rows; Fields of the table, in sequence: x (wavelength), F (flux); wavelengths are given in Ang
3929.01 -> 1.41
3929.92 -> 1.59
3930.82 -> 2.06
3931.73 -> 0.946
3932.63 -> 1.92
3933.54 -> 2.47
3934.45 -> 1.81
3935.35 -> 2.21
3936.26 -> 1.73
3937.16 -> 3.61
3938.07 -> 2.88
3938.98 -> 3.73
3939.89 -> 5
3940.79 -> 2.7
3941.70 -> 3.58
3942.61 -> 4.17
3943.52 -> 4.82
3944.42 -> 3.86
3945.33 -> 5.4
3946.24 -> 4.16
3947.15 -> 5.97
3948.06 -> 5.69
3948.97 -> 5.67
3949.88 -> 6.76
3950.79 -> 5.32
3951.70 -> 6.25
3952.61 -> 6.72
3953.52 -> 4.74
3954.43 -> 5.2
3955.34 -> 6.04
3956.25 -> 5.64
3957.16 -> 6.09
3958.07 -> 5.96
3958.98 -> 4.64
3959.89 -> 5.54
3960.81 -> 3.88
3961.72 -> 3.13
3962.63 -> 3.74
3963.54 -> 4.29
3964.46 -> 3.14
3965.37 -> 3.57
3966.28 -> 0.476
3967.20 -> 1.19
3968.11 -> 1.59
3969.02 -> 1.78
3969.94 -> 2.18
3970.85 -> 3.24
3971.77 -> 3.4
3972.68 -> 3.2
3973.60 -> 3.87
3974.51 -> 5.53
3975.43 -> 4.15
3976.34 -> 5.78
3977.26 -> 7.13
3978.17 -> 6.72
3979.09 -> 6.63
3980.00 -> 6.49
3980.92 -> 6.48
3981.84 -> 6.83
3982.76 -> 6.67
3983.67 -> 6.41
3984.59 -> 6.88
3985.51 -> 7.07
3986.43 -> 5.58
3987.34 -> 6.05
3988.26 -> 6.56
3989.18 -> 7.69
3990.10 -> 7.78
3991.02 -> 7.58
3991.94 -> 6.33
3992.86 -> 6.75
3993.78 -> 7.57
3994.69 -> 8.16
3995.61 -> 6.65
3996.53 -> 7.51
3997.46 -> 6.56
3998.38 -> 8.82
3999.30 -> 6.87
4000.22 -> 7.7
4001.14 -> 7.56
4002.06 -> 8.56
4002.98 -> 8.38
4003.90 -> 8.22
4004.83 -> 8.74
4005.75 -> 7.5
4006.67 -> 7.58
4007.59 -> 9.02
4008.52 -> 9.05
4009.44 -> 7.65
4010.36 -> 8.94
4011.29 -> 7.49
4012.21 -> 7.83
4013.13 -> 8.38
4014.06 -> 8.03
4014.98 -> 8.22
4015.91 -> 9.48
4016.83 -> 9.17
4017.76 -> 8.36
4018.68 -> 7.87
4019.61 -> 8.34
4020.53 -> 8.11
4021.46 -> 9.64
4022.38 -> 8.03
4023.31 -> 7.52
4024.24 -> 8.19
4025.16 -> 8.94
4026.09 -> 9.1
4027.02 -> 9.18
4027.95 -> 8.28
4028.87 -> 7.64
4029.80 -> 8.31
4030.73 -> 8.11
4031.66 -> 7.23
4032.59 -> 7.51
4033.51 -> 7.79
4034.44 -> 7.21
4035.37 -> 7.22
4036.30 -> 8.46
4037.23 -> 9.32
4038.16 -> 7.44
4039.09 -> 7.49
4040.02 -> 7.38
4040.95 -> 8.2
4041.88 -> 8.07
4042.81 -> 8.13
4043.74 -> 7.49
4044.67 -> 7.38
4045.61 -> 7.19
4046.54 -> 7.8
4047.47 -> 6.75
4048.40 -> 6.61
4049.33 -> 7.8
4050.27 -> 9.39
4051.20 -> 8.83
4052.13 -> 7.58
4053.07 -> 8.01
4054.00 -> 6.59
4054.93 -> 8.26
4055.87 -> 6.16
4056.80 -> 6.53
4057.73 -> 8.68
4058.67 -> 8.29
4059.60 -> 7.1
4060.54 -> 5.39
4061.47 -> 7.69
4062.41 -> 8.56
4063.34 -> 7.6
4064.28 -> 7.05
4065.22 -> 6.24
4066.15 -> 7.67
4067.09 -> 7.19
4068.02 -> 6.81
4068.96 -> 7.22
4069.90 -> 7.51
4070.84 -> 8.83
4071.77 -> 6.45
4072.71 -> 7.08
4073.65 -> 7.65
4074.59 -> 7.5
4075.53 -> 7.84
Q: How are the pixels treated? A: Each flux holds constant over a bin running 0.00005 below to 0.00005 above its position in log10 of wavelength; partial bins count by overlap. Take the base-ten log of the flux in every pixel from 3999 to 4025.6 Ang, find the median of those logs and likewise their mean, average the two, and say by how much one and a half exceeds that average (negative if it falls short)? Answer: 0.585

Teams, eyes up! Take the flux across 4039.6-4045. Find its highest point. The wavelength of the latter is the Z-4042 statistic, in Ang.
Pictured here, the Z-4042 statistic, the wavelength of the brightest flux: 4040.95 Ang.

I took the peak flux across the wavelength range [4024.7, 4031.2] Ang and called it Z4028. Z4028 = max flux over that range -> 9.18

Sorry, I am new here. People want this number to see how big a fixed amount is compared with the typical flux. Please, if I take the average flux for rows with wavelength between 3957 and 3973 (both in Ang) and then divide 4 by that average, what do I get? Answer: 1.2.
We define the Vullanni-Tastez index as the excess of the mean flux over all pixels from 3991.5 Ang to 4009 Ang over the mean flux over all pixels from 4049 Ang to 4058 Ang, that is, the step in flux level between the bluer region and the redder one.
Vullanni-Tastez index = 0.0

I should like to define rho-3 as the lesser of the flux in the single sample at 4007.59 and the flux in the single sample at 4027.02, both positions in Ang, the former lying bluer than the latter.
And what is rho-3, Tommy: 9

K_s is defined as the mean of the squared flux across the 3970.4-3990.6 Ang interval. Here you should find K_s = 37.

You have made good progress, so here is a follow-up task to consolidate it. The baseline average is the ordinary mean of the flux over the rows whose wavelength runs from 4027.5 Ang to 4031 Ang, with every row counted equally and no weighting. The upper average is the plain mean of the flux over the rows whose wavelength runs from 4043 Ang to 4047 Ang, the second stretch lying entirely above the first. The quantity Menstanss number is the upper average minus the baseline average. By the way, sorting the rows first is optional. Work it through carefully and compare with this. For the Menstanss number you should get -0.6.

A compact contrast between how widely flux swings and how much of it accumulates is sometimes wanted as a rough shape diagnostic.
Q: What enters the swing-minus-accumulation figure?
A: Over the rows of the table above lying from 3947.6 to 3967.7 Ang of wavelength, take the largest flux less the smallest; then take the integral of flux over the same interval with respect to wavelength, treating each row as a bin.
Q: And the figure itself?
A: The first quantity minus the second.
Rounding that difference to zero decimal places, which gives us -88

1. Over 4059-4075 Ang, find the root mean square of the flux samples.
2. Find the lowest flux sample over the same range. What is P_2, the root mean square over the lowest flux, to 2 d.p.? 1.36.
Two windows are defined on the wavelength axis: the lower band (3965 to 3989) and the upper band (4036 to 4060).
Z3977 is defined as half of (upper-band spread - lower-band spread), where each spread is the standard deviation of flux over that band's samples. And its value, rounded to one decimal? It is -0.6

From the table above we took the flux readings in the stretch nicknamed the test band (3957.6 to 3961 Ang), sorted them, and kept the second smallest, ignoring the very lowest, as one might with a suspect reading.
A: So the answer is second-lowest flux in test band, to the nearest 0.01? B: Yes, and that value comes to 4.64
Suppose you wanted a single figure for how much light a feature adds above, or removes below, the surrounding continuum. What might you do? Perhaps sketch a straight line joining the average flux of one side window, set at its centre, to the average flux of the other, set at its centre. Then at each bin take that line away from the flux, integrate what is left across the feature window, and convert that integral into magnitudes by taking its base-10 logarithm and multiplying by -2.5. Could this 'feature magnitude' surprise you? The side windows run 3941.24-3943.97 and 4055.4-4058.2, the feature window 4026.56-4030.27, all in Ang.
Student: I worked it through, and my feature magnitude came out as -2.15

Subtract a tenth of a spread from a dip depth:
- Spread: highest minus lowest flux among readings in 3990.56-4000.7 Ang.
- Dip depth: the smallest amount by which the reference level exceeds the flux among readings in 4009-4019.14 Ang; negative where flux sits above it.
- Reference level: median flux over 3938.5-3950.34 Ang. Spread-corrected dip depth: -4.9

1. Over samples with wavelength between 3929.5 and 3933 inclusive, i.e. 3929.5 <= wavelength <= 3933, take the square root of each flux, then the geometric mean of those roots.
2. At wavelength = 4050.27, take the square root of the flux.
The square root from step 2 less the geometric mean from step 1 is 1.8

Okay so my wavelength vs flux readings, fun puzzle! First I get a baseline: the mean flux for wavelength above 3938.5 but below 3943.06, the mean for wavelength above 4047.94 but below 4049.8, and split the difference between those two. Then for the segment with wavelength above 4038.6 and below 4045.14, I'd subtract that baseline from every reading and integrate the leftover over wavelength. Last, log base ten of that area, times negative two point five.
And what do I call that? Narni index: -2.9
